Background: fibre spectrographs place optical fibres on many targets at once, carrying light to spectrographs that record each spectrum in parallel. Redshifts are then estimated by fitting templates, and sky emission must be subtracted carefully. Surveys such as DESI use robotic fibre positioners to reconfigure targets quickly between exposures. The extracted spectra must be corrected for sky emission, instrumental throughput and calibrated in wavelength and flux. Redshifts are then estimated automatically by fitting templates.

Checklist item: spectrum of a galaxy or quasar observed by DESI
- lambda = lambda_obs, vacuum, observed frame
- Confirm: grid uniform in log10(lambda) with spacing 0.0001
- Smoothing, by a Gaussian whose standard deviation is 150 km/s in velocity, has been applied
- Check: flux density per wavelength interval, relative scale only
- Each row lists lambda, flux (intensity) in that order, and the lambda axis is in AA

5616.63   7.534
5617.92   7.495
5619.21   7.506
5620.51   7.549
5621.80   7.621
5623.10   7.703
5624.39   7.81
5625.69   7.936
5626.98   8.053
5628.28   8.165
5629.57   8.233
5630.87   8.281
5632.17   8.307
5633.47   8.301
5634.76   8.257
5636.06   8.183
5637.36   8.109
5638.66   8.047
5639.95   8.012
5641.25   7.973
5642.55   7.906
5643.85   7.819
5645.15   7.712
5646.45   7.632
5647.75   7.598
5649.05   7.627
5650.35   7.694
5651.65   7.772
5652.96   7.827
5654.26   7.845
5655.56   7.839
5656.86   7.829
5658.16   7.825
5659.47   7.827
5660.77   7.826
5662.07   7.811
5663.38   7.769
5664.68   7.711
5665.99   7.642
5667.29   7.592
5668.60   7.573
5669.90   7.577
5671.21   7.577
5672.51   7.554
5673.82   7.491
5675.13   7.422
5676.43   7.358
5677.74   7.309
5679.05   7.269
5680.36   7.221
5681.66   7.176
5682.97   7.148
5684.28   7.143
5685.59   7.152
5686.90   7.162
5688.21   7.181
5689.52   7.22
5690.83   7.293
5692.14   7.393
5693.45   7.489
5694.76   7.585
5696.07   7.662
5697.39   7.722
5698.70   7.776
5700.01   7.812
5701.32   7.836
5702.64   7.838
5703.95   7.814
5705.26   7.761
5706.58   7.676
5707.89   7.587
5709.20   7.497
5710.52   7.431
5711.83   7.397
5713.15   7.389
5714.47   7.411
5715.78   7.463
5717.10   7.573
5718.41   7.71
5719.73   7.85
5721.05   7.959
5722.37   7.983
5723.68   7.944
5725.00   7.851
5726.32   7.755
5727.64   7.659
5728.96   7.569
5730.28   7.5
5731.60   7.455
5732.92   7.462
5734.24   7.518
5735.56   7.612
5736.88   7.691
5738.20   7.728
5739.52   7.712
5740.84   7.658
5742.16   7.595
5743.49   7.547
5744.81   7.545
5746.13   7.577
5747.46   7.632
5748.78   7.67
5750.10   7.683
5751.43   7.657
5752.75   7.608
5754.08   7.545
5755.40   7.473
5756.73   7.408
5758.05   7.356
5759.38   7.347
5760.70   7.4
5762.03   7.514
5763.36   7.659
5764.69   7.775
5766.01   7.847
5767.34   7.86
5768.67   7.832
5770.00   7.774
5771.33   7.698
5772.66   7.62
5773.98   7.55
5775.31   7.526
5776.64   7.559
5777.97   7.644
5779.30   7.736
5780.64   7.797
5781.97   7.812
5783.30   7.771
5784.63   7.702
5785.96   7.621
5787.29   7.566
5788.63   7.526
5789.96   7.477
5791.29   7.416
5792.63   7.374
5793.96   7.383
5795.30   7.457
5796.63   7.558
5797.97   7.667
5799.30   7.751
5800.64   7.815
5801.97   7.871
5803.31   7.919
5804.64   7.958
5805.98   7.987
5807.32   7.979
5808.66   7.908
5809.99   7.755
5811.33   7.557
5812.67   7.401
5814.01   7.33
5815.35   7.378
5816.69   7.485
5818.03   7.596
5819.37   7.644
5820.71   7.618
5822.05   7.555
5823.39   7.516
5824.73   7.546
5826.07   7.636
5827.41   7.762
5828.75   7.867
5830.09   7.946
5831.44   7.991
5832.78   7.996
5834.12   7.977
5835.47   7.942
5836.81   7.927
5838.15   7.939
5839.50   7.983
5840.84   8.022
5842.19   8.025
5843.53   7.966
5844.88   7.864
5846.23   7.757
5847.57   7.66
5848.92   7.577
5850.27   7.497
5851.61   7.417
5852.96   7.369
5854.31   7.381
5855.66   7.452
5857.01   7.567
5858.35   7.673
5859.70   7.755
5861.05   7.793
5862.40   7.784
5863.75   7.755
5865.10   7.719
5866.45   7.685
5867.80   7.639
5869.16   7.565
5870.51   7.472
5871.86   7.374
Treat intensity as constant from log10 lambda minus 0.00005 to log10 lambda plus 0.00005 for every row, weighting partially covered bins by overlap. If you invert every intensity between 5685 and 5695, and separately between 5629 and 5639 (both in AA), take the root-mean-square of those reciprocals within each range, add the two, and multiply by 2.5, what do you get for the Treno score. 0.647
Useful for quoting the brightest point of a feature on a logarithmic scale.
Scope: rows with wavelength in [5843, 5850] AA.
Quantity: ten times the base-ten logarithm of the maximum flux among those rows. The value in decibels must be 9.01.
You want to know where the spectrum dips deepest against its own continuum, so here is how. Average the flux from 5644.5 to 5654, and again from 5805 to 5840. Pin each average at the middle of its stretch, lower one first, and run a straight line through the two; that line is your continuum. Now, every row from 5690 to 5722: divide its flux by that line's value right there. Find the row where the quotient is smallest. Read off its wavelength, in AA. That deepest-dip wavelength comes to 5690.83 AA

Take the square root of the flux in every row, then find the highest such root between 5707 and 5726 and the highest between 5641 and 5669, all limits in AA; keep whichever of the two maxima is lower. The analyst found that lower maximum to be 2.82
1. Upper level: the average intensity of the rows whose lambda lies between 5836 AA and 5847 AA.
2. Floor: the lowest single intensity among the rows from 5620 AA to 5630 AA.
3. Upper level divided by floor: 1.05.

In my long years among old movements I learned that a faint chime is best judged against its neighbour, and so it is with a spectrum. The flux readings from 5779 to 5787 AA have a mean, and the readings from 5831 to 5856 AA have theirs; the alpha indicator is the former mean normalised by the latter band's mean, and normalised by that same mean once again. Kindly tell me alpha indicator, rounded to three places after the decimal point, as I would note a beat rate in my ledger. 0.128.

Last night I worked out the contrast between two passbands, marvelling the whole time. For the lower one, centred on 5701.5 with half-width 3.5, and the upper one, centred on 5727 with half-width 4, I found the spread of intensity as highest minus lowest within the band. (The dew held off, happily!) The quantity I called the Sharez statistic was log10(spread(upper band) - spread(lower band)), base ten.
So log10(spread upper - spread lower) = -0.42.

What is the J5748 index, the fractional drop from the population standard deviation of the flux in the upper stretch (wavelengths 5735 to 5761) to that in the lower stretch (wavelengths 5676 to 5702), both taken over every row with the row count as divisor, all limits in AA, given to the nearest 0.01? -1.09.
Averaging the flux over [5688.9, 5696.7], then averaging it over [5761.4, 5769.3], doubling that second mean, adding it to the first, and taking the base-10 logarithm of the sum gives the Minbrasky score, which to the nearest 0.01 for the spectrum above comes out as 1.36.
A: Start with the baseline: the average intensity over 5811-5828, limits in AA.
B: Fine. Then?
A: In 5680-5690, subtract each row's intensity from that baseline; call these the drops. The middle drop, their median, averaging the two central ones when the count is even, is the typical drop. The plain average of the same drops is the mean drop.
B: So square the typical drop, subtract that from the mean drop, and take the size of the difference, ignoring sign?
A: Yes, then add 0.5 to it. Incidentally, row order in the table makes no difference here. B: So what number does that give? 0.73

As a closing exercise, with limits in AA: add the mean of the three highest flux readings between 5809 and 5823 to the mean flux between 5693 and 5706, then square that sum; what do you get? 237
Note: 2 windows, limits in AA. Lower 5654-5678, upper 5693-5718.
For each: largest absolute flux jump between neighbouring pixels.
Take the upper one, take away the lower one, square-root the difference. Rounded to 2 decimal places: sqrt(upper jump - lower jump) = 0.20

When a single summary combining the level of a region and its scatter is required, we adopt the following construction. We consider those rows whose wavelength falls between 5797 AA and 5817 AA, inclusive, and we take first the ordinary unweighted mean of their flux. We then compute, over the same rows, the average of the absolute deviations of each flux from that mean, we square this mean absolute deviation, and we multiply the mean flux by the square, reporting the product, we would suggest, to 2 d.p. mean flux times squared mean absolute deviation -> 0.30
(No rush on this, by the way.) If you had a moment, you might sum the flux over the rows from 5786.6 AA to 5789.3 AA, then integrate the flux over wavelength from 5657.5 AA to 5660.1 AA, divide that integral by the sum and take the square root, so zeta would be 1.16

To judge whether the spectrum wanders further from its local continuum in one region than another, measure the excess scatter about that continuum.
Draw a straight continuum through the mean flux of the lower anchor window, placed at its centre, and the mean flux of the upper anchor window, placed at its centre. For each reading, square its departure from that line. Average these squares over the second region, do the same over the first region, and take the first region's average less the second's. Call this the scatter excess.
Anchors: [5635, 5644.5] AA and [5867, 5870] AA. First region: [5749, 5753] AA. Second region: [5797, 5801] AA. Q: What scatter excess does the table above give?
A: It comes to 0.02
